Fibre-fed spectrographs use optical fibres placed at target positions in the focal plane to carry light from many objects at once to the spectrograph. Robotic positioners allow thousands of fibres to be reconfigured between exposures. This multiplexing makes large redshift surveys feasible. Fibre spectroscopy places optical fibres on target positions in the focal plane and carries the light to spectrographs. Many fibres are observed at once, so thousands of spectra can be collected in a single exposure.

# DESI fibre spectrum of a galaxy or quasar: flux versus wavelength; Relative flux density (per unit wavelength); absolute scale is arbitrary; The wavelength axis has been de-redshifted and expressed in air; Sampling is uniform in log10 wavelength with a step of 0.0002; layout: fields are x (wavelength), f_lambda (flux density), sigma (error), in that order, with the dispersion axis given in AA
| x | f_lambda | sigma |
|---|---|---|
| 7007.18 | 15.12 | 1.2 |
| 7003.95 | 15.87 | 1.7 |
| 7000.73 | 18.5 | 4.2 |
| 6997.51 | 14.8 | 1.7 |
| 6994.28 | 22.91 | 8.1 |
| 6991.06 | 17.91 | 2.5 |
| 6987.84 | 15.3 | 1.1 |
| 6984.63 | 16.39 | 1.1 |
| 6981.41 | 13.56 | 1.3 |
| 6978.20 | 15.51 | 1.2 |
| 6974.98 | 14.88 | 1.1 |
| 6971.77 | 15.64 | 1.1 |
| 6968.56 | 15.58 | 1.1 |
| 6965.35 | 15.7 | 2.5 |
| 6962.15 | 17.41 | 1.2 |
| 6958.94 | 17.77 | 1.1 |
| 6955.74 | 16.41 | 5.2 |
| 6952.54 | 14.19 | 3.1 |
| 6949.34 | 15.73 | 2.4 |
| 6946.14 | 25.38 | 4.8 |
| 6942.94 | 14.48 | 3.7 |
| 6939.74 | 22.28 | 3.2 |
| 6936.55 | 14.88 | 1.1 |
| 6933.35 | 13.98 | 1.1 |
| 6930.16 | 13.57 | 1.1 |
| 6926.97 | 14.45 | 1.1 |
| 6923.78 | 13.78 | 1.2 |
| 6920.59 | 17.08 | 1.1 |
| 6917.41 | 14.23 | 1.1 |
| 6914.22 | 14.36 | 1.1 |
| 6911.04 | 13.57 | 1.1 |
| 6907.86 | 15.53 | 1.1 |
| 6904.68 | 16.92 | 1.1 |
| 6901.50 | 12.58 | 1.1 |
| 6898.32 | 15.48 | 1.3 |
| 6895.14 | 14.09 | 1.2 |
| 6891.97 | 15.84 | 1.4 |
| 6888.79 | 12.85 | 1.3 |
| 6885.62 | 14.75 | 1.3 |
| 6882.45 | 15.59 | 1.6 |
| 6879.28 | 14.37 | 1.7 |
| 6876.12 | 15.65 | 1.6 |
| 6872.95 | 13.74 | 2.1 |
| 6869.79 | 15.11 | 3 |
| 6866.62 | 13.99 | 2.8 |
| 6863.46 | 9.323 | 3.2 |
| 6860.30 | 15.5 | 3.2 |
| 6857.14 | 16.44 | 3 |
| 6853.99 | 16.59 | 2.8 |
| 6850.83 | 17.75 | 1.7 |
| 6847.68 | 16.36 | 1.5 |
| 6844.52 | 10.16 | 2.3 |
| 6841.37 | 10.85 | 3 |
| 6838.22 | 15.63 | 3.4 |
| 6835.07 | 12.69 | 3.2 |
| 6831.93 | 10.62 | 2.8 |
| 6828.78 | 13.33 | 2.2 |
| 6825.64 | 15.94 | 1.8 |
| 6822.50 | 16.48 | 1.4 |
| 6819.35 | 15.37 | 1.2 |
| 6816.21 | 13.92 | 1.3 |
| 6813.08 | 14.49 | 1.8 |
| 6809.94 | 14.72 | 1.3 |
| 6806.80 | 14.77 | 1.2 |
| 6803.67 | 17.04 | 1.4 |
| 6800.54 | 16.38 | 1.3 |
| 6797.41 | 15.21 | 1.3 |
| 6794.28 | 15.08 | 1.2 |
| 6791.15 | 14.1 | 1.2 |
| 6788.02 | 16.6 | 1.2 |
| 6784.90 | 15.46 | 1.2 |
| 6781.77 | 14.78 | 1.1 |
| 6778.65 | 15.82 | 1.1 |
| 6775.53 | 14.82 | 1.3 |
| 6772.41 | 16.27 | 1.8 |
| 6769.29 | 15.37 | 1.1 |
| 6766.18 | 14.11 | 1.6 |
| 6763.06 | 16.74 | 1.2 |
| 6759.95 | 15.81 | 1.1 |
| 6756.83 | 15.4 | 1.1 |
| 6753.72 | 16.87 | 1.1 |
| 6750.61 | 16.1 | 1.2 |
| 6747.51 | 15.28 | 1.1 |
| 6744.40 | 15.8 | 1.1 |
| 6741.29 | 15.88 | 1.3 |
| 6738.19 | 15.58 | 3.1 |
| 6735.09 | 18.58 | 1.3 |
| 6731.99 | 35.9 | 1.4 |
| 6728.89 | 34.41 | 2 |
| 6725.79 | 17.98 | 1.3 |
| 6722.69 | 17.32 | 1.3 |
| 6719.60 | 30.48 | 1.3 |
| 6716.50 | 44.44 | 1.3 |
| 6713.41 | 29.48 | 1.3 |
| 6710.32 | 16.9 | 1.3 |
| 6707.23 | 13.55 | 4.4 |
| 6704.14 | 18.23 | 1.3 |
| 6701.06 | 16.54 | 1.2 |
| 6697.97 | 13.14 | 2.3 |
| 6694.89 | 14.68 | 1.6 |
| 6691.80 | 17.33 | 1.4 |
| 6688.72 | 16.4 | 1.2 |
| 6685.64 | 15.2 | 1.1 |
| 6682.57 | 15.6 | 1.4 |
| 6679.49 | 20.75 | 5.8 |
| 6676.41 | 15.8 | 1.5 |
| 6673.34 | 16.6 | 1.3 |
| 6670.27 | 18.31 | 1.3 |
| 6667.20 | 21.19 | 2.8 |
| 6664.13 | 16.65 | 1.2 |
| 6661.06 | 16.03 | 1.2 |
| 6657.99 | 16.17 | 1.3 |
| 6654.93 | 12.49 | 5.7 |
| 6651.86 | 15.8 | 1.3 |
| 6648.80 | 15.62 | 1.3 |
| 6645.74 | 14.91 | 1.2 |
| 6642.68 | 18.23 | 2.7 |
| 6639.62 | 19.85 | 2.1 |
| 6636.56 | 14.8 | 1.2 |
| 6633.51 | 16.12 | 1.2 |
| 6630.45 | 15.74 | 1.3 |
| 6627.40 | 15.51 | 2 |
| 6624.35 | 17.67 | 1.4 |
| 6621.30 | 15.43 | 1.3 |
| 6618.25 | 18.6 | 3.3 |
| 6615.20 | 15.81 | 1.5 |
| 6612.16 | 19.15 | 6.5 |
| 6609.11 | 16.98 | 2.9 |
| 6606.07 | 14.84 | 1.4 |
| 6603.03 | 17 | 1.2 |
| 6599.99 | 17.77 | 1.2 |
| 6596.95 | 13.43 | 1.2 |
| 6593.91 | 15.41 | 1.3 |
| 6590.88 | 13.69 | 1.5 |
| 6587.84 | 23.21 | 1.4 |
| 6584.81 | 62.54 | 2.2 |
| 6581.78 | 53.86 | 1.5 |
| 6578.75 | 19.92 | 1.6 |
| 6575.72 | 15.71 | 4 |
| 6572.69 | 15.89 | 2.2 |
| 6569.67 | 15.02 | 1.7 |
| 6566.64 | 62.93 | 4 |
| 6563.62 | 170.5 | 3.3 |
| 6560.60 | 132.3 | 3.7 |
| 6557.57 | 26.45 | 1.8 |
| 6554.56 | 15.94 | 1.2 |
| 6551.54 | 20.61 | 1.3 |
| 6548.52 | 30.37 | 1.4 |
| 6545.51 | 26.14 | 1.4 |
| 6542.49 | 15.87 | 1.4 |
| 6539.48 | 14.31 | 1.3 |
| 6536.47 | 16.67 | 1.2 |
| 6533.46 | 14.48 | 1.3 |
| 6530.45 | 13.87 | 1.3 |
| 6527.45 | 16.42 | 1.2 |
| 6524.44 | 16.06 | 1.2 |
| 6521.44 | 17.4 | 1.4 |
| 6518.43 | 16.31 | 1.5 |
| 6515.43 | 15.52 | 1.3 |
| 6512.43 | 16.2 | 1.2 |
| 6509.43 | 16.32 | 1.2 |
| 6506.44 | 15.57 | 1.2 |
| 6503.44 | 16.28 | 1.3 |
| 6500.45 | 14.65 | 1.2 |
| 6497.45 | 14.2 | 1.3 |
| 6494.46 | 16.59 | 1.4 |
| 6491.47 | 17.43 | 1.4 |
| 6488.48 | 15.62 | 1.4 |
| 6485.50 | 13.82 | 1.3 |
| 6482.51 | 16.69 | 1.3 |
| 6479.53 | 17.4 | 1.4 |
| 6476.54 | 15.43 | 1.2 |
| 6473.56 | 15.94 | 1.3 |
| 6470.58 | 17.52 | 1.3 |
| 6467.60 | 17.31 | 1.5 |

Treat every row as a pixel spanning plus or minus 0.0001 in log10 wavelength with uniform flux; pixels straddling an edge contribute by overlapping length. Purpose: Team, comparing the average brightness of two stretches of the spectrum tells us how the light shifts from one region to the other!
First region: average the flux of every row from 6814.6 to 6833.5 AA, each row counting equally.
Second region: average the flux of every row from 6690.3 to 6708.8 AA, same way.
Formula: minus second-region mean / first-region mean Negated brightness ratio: -1.09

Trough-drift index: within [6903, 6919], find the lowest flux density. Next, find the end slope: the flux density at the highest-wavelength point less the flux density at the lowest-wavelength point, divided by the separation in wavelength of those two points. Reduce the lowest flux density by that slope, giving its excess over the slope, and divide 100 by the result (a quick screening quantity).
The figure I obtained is 7.3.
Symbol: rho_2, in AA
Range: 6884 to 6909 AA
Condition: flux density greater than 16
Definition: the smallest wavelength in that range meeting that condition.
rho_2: 6904.68 AA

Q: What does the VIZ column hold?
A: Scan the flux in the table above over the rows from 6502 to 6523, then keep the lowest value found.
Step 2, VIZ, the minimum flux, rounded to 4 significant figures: 15.52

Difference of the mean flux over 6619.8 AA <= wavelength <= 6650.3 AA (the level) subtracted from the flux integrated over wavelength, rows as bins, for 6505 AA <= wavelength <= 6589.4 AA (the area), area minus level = 2690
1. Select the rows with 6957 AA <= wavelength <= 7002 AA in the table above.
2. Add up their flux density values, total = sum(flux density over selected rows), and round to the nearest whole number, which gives 232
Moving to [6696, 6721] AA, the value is 183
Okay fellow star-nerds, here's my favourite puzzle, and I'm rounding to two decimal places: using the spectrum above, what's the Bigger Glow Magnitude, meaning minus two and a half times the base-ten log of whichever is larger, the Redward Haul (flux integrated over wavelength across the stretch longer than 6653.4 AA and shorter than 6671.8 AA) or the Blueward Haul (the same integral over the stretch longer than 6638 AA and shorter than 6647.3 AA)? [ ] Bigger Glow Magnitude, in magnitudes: -6.23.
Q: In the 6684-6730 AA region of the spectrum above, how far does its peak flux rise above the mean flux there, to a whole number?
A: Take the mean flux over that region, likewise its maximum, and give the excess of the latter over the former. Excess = 23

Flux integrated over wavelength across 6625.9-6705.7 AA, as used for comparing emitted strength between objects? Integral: 1313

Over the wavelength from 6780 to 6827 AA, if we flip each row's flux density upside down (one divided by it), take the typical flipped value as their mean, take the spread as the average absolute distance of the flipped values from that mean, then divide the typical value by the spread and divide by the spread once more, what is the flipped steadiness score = 6214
